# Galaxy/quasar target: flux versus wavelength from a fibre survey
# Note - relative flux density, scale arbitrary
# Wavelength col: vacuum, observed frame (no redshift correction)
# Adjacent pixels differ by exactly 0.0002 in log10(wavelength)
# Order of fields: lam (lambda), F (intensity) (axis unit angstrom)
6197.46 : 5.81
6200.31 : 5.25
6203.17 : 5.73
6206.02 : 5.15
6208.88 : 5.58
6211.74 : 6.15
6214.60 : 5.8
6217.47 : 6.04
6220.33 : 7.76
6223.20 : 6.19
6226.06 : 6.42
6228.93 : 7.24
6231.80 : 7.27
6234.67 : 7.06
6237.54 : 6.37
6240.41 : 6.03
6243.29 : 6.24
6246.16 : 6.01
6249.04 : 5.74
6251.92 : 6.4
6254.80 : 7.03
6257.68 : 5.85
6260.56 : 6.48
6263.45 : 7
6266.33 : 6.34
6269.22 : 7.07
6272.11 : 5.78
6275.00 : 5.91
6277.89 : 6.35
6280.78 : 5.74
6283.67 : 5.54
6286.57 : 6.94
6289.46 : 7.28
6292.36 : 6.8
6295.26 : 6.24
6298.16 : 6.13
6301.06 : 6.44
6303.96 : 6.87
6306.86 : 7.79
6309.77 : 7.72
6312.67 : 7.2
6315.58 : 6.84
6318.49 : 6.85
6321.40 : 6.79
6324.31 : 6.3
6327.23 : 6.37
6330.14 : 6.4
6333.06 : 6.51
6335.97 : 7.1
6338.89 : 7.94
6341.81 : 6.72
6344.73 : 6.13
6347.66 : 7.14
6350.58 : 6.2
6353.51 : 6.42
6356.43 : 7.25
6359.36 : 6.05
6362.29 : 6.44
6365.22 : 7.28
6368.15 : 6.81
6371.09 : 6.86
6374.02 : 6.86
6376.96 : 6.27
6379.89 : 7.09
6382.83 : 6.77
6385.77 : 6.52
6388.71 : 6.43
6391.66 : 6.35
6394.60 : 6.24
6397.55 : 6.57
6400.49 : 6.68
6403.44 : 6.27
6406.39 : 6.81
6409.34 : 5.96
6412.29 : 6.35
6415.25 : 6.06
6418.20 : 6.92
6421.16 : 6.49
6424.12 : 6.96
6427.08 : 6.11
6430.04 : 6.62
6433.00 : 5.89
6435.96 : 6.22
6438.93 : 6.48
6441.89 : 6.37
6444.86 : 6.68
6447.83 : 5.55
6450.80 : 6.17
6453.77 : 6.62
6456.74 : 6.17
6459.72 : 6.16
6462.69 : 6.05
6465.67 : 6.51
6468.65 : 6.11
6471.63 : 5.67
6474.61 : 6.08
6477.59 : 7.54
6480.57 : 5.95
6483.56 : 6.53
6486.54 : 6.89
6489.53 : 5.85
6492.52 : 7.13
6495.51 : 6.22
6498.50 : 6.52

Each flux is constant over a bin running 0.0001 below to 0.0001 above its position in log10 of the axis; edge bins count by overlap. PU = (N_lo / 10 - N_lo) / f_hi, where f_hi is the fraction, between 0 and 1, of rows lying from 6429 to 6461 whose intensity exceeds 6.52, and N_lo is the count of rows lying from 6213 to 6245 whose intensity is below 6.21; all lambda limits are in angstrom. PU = -13.2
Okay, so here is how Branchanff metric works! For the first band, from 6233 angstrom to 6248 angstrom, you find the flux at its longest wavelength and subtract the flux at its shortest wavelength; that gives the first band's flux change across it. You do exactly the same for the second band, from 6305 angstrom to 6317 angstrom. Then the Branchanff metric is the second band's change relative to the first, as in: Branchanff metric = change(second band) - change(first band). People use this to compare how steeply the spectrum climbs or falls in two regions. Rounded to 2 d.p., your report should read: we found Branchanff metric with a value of 0.10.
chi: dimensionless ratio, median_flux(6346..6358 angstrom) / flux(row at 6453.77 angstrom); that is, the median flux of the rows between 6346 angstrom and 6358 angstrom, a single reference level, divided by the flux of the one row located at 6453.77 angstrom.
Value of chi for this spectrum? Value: 1.02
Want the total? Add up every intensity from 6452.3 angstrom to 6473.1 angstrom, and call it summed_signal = 43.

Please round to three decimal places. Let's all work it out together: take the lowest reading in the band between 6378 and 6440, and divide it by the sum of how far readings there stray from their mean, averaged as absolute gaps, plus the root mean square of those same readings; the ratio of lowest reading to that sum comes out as 0.874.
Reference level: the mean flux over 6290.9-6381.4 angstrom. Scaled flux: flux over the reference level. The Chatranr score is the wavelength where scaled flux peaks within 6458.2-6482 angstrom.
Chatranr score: 6477.59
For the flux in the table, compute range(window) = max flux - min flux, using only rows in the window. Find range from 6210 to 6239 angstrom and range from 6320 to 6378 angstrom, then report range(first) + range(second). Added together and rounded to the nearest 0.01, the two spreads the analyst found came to 3.85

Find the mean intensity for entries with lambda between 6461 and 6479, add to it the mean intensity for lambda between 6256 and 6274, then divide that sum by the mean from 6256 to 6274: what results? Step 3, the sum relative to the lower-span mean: 1.99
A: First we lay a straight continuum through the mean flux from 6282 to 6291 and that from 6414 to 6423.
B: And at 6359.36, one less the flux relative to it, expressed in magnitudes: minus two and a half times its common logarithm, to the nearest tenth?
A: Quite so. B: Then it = 2.8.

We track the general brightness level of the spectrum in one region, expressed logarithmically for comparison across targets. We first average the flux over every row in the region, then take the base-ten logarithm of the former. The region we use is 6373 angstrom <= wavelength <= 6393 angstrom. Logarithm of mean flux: 0.820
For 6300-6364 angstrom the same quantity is 0.832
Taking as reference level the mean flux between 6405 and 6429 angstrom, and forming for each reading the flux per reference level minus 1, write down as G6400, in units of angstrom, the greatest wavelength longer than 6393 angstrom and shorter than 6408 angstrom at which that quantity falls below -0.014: 6403.44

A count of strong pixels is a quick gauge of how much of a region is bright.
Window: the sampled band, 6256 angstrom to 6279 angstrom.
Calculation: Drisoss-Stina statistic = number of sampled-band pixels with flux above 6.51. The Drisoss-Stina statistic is 2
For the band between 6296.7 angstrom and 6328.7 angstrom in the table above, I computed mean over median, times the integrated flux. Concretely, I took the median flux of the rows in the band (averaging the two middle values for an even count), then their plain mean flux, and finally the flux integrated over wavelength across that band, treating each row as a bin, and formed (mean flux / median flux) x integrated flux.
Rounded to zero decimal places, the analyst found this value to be 219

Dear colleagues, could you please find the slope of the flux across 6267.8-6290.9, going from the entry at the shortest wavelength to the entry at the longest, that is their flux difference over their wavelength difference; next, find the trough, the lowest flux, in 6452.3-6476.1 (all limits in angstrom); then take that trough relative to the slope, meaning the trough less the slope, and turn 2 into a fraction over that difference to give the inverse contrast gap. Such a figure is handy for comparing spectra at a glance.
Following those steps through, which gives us 0.353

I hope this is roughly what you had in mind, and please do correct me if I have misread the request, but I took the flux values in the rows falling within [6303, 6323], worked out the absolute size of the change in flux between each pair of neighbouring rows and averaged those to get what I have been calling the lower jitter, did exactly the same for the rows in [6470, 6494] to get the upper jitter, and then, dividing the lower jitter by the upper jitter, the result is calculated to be 0.34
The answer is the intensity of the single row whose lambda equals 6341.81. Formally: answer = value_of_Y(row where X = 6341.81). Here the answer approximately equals 6.72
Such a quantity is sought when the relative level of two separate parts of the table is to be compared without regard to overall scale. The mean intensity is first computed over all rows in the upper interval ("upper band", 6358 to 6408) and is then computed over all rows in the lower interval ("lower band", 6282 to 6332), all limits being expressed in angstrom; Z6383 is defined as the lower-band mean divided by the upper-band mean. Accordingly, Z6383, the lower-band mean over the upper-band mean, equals 1.02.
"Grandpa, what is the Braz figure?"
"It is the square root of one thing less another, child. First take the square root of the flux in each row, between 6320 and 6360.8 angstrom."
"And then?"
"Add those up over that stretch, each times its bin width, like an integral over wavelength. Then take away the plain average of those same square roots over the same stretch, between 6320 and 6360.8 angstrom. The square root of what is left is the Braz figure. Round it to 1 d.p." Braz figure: 10.1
